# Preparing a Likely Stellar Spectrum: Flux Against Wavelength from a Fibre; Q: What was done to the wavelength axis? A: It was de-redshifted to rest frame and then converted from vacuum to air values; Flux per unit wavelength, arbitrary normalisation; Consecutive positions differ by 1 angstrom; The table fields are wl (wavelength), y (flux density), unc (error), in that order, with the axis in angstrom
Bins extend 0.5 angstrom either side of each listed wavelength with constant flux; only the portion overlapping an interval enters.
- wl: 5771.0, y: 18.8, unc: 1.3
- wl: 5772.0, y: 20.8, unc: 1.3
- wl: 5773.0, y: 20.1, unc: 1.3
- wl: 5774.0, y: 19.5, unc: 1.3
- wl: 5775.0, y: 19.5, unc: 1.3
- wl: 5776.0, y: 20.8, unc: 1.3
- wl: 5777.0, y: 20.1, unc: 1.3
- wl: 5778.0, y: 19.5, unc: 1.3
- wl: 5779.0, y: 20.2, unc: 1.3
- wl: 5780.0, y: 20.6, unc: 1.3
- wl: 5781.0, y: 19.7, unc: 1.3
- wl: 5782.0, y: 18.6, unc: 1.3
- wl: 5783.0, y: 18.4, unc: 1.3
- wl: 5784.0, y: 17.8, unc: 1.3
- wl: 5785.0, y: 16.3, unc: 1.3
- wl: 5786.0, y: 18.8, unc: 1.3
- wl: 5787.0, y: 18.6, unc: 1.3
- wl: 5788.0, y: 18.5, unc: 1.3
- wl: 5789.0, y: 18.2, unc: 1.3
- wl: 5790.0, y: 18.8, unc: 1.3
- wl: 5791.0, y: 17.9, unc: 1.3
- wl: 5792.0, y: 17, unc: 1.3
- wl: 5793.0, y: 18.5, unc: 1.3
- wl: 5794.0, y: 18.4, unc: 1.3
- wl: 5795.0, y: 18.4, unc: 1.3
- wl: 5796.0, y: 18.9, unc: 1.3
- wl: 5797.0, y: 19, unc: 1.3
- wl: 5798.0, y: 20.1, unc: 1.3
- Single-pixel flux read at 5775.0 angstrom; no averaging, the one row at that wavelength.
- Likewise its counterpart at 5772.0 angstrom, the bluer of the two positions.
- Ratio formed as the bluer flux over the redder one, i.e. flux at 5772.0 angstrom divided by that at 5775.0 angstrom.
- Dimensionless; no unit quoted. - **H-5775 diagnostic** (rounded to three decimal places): 1.067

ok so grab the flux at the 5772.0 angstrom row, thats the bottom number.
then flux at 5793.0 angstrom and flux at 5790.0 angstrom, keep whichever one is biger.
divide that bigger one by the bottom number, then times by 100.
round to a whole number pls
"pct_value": 90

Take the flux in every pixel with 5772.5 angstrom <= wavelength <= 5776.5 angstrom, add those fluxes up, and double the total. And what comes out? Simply 160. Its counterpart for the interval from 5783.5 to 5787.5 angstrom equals 143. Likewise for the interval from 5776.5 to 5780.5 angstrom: 161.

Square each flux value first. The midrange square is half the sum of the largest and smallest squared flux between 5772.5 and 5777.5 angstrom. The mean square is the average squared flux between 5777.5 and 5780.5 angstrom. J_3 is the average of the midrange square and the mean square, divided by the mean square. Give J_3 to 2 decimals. 1.00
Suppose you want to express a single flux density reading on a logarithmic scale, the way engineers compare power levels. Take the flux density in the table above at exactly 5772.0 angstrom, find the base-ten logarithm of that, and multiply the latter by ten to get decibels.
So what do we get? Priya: 13.2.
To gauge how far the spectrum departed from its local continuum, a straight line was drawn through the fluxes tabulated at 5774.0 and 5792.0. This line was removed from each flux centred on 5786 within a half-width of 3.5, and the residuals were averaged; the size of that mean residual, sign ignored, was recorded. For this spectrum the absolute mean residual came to 0.25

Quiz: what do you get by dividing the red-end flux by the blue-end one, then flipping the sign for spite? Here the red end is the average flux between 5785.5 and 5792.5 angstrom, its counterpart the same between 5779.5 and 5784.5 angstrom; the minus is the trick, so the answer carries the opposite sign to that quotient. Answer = -0.96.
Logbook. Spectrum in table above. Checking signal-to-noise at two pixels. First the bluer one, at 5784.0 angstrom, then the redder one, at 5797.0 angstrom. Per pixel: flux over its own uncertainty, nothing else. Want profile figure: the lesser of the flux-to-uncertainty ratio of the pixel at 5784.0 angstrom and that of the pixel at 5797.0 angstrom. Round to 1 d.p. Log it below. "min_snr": 13.7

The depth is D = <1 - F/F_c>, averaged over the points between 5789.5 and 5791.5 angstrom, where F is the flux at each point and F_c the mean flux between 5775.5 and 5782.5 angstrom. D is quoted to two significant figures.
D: 0.079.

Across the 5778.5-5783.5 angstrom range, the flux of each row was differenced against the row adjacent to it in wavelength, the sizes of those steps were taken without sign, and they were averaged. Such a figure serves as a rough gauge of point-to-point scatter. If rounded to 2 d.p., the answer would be 0.65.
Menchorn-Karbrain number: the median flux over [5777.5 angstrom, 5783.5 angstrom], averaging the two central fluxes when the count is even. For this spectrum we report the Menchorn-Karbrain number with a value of 19.6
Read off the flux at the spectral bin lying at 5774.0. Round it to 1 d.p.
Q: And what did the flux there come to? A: 19.5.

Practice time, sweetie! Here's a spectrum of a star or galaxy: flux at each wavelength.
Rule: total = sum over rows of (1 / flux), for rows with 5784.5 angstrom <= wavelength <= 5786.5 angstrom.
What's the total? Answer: 0.115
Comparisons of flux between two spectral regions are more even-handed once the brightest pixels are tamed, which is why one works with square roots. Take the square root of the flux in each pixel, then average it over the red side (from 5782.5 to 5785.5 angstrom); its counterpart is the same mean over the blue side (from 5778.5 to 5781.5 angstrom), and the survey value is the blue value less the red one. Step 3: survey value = 0.31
